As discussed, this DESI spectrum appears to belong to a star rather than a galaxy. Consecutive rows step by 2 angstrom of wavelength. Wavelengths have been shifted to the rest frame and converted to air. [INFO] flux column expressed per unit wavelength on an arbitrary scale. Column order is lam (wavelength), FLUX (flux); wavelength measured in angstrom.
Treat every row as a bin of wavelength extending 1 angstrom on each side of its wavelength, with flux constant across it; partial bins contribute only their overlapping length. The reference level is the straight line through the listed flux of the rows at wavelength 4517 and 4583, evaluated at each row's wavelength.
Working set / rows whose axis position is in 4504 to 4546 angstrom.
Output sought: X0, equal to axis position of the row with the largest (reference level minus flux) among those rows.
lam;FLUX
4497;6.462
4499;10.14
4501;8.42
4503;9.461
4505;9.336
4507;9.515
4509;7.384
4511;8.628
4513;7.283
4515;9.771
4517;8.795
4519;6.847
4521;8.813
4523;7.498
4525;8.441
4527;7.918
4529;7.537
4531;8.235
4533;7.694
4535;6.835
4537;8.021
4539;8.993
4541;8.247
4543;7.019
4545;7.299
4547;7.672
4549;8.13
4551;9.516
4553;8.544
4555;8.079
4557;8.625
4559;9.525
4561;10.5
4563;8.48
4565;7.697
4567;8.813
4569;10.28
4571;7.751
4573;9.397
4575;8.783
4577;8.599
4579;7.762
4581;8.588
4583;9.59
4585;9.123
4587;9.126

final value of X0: 4535 angstrom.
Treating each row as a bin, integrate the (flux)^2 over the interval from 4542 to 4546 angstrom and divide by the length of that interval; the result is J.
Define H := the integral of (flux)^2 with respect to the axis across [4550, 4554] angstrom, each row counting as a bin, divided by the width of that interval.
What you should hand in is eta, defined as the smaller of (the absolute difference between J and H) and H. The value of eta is 31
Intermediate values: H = 82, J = 51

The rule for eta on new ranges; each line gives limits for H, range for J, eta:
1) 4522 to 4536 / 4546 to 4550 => 2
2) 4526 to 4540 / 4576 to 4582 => 7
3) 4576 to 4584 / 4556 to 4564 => 12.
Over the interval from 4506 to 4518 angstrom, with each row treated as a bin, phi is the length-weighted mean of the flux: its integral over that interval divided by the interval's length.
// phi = 8.6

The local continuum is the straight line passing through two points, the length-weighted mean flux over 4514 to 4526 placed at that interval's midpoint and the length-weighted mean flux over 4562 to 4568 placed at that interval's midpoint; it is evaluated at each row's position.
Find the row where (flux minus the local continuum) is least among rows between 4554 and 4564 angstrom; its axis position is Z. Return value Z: 4555 angstrom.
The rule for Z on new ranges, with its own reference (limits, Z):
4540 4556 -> 4543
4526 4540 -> 4535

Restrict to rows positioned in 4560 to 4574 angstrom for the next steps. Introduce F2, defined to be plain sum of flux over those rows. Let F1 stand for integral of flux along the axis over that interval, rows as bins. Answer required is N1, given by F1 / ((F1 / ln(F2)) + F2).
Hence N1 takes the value 1.35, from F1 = 126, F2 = 63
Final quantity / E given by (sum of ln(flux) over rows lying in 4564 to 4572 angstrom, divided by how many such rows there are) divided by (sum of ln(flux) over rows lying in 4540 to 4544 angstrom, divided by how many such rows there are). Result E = 1.06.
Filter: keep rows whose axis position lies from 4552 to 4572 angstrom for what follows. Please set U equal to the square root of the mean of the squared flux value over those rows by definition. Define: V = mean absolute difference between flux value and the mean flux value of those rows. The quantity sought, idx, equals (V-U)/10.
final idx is -0.811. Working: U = 8.88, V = 0.76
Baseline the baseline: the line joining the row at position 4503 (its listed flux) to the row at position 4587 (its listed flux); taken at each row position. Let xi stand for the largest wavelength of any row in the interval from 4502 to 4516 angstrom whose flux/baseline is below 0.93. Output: 4513 angstrom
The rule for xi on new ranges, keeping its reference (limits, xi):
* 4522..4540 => 4537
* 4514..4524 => 4523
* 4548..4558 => 4555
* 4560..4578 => 4571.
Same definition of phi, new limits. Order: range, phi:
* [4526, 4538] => 7.7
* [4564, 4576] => 8.8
